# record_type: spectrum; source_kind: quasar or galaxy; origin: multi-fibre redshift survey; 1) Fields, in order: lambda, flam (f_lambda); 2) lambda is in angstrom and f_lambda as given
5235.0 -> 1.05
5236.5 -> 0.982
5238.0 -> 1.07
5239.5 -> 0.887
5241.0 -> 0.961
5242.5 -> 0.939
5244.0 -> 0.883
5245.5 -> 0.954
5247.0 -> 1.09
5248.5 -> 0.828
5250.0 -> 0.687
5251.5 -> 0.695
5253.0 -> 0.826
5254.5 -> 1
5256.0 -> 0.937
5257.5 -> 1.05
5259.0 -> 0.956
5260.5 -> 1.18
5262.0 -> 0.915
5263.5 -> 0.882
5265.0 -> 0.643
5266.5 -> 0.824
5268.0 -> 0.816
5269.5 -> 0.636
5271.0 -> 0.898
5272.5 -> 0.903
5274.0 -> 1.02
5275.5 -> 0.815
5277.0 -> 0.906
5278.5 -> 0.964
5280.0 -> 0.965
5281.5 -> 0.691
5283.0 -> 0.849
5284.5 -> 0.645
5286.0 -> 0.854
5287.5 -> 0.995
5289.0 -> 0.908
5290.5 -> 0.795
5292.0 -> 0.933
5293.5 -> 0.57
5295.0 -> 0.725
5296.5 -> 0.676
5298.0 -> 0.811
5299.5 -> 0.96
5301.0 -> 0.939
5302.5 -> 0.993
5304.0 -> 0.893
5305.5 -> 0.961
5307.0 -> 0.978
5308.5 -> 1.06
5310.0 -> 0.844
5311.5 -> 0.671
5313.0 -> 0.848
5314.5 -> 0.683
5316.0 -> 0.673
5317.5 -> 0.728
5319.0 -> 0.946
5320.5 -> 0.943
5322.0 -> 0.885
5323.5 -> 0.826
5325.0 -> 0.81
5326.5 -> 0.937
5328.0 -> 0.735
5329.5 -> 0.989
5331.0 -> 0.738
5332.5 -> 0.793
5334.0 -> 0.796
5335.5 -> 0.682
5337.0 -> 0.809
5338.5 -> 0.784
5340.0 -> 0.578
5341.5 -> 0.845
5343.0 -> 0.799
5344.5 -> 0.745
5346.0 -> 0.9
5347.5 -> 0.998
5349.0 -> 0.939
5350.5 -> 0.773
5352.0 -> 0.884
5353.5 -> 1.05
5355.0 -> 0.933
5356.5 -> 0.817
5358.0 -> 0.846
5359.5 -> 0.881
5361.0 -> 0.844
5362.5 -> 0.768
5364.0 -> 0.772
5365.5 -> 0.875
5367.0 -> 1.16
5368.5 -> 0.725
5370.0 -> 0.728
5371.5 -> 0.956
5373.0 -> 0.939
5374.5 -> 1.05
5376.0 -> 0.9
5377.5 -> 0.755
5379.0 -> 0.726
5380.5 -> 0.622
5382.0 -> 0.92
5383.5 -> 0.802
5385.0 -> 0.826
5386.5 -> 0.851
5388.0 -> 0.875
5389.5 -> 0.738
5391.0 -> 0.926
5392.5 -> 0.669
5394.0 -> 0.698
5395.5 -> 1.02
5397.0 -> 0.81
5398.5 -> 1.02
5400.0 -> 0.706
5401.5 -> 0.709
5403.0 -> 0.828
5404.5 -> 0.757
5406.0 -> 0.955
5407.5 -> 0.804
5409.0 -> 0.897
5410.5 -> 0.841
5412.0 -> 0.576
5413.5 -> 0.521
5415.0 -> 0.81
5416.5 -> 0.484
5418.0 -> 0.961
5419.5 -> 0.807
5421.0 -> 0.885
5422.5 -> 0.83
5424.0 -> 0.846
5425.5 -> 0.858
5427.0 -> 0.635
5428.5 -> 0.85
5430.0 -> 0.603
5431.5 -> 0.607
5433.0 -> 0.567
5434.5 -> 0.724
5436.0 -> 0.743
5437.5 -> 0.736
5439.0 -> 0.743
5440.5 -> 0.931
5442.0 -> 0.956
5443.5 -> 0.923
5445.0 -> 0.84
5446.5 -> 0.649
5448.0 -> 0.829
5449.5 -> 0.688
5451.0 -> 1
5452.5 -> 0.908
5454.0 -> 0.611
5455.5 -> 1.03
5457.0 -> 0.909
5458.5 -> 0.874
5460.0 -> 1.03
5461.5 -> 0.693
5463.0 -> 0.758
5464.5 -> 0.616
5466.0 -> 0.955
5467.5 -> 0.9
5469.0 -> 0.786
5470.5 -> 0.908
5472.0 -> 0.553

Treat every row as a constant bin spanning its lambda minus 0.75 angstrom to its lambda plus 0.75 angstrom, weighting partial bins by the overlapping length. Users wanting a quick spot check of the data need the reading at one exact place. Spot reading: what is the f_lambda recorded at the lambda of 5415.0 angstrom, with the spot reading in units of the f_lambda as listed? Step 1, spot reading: 0.81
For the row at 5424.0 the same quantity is 0.846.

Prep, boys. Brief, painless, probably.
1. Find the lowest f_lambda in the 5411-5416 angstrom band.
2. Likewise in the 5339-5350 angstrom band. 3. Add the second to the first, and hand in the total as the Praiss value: 1.1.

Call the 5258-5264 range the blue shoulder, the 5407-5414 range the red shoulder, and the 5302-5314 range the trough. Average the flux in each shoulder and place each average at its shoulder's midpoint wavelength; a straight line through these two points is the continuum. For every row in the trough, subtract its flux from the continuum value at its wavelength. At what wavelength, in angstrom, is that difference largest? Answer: 5311.5 angstrom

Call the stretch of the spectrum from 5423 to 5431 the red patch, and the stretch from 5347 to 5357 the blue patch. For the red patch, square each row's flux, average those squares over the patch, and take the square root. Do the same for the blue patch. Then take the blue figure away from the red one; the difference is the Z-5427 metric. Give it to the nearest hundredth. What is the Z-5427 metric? -0.15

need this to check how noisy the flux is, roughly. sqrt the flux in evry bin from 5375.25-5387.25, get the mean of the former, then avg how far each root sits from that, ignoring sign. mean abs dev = 0.042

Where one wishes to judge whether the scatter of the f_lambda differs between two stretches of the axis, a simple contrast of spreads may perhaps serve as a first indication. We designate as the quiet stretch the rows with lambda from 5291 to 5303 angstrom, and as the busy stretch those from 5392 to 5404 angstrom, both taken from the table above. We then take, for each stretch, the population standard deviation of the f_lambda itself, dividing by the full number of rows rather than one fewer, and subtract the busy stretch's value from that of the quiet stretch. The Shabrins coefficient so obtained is 0.012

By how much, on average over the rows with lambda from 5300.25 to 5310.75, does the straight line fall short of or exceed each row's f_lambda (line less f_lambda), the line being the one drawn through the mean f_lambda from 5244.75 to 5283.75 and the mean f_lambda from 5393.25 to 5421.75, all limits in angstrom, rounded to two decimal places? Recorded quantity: -0.10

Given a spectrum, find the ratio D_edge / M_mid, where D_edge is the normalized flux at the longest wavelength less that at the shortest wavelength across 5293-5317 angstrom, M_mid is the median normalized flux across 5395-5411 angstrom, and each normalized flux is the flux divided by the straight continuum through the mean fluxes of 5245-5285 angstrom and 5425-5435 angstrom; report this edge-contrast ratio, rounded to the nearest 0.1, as 0.1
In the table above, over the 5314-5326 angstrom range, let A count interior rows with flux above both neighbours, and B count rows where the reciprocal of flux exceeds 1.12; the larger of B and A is 6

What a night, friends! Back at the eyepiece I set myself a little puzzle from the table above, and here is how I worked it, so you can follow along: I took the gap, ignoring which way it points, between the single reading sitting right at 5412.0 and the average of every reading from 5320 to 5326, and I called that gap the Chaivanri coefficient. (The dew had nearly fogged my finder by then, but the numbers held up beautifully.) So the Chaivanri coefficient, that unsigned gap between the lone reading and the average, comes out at 0.29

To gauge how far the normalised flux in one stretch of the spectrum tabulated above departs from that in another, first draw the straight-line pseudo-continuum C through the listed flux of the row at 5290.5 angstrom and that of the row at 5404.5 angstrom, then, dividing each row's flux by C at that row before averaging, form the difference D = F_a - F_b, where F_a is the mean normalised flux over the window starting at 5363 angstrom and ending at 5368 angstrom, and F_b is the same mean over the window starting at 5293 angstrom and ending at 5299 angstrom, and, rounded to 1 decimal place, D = 0.3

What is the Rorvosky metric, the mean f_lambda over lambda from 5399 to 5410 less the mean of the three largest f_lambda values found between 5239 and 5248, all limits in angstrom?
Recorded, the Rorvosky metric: -0.19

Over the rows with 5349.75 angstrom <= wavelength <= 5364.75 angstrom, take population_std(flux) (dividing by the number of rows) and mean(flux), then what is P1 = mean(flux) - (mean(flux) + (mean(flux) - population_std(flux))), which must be -0.774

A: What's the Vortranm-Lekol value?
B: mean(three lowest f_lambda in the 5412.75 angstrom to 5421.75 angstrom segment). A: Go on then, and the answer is 0.60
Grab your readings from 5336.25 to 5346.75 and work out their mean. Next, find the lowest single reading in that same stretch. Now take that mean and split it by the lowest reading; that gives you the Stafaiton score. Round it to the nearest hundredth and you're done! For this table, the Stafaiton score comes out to 1.35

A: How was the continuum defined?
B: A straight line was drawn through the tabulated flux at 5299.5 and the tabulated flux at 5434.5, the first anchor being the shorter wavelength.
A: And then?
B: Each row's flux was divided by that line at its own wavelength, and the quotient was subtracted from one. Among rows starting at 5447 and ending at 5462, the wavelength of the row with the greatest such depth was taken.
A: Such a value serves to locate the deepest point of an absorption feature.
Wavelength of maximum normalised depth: 5454.0 angstrom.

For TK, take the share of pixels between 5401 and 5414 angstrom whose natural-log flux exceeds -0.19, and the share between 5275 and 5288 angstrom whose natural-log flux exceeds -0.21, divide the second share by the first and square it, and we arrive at 3.1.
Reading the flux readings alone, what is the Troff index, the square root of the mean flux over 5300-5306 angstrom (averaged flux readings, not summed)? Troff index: 0.973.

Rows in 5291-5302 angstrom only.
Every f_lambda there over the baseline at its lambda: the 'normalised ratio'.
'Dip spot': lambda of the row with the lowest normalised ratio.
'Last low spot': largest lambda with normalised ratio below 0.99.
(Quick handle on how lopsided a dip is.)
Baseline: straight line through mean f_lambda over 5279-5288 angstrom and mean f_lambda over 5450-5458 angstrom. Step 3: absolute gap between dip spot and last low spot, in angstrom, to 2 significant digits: 4.5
